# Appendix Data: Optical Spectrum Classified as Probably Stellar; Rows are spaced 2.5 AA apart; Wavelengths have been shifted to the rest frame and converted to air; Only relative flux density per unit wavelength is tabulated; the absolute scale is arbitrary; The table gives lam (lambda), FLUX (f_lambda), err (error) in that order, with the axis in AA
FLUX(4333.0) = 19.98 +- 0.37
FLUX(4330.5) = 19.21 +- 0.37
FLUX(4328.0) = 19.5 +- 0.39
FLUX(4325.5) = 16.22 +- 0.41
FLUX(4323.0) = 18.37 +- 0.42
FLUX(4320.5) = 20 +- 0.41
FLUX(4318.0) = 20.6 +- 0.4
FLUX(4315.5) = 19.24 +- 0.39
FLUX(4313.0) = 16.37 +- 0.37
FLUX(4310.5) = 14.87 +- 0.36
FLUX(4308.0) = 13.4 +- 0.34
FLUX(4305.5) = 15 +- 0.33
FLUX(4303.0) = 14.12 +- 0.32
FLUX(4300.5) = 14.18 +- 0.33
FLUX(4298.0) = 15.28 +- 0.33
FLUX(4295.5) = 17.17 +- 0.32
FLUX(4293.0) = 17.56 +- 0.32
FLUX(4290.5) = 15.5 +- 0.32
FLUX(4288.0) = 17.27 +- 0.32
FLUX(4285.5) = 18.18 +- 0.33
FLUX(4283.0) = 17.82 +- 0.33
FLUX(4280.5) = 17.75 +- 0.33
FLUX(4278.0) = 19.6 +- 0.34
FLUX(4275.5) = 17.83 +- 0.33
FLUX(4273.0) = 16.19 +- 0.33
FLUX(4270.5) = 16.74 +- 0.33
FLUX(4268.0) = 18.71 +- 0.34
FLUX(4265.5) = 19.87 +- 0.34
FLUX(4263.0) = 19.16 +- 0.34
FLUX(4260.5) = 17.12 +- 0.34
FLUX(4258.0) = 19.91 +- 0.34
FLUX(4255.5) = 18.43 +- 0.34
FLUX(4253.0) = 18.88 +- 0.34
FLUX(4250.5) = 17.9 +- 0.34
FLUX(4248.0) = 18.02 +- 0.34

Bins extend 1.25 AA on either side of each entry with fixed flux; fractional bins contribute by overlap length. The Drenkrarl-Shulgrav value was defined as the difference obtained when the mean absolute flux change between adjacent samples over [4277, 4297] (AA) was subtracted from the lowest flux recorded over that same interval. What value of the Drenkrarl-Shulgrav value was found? 14.4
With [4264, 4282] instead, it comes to 14.7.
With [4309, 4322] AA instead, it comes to 13.3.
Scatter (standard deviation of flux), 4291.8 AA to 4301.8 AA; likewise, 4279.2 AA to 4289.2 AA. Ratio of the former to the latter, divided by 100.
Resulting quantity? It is 0.043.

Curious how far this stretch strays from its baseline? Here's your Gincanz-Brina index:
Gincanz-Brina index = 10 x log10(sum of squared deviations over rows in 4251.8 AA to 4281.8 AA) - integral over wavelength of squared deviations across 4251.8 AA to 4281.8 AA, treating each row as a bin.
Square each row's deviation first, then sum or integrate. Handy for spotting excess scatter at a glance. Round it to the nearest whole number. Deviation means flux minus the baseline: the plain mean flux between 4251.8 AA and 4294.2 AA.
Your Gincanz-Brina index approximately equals -32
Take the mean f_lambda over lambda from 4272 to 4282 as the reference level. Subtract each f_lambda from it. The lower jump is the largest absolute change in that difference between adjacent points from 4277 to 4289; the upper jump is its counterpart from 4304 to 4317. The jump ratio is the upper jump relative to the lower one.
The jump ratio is 1.6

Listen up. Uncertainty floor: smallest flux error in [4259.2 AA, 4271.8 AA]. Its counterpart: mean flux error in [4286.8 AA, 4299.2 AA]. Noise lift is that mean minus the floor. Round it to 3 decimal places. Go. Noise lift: -0.008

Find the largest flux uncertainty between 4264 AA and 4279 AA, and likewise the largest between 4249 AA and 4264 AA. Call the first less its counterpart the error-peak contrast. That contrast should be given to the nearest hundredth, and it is 0.00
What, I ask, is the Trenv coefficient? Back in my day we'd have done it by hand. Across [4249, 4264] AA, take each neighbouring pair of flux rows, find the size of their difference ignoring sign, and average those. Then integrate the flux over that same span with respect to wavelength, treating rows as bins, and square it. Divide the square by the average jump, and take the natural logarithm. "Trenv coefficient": 10.82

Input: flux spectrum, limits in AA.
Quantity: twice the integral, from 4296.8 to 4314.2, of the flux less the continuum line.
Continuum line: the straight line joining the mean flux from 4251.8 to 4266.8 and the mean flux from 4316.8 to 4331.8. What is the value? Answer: -147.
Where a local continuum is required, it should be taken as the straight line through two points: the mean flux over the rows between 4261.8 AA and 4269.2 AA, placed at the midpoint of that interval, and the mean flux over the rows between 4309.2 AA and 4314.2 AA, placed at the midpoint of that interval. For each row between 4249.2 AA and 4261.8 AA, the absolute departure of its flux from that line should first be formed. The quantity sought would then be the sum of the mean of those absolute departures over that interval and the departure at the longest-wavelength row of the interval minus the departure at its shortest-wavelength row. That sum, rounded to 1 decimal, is 1.6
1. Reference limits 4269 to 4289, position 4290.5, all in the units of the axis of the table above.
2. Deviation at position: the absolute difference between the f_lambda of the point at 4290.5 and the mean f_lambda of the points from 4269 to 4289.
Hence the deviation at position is 2.2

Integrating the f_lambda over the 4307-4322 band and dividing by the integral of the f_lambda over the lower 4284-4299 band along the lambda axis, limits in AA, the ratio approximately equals 1.0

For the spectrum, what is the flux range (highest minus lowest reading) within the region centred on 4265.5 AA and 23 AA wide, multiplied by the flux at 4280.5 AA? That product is 66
